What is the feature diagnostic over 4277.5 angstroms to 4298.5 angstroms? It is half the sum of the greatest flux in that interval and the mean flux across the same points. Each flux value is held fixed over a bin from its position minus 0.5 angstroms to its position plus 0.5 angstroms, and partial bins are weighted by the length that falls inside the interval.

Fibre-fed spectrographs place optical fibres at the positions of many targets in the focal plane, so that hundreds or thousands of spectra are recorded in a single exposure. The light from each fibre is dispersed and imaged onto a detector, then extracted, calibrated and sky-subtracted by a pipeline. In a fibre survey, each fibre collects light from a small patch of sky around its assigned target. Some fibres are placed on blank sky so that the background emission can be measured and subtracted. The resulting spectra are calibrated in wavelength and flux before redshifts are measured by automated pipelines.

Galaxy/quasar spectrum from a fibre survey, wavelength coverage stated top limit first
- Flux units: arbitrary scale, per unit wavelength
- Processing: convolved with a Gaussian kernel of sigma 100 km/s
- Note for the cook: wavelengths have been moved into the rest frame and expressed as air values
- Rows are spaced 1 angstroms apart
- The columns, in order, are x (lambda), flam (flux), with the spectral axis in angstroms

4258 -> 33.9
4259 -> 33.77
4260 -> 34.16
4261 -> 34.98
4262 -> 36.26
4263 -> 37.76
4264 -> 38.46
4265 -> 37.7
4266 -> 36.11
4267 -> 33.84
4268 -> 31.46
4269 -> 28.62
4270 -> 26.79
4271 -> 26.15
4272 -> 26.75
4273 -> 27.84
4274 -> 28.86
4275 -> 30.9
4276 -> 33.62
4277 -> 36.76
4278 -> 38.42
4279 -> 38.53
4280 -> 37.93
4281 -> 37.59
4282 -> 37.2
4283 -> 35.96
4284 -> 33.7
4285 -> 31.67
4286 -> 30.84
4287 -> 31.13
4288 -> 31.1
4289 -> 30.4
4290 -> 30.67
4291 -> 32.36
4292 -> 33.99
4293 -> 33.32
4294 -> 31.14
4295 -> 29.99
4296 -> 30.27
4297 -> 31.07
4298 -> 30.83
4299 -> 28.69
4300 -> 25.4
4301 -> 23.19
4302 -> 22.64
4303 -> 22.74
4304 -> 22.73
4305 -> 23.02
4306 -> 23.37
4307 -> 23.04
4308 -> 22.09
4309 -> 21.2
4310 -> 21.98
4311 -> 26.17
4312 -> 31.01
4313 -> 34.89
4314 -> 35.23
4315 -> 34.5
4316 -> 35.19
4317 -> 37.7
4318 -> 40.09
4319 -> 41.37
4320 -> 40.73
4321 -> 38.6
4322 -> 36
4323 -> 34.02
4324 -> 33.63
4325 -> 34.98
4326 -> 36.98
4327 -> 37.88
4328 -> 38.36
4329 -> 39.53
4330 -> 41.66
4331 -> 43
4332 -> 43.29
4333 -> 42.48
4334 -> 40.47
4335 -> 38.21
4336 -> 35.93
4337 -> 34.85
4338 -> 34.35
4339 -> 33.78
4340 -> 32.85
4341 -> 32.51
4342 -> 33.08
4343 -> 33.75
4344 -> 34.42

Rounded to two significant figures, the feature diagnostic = 36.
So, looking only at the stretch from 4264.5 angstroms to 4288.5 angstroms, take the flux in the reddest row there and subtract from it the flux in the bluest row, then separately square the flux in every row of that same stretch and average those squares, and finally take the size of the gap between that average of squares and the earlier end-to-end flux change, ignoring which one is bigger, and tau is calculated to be 1105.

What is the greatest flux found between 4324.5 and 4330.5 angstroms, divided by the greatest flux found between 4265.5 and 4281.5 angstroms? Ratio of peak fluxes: 1.08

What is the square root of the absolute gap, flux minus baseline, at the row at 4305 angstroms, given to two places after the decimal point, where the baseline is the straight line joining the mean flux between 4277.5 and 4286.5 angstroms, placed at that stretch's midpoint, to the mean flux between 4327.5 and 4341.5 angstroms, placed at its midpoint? 3.70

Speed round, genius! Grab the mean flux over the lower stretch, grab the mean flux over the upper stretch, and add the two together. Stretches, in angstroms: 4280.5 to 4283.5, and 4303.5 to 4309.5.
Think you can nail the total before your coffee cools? 59.5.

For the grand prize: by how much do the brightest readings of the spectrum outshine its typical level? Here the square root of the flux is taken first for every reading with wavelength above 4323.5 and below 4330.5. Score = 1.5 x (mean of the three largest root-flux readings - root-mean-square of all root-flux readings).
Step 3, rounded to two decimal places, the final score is 0.27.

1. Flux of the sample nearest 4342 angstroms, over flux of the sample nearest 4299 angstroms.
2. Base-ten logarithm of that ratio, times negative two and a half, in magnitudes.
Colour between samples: -0.15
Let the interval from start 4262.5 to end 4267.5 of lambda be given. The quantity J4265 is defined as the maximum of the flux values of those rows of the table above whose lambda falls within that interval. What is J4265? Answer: 38.46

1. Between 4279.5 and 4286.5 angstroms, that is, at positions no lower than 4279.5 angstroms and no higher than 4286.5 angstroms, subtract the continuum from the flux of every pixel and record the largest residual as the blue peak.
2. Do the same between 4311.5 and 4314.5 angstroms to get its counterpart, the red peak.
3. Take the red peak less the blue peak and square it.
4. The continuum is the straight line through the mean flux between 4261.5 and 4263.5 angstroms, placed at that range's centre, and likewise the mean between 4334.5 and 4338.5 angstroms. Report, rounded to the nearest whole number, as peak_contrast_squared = 5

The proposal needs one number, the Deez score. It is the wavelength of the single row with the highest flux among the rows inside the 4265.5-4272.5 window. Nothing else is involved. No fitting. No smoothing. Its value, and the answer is 4266 angstroms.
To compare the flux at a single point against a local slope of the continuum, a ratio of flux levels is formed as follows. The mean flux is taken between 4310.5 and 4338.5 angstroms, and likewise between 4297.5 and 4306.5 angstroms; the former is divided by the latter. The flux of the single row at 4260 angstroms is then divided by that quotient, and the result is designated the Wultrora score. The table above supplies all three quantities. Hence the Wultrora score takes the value 23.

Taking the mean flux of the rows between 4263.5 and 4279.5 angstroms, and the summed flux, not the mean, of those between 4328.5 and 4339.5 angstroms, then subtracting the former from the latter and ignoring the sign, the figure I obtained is 395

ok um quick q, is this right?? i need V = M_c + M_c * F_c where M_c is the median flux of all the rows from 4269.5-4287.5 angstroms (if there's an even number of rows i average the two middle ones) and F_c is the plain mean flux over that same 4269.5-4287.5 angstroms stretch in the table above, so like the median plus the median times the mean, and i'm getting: 1104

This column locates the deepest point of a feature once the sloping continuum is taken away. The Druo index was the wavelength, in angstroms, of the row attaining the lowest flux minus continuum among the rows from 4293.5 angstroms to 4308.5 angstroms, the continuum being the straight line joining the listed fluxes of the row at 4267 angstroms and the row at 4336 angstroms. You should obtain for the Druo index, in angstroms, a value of 4308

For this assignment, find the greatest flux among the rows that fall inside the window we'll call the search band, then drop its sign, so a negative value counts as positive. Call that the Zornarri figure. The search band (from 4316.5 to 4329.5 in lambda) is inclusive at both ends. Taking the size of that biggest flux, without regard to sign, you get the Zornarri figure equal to 41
